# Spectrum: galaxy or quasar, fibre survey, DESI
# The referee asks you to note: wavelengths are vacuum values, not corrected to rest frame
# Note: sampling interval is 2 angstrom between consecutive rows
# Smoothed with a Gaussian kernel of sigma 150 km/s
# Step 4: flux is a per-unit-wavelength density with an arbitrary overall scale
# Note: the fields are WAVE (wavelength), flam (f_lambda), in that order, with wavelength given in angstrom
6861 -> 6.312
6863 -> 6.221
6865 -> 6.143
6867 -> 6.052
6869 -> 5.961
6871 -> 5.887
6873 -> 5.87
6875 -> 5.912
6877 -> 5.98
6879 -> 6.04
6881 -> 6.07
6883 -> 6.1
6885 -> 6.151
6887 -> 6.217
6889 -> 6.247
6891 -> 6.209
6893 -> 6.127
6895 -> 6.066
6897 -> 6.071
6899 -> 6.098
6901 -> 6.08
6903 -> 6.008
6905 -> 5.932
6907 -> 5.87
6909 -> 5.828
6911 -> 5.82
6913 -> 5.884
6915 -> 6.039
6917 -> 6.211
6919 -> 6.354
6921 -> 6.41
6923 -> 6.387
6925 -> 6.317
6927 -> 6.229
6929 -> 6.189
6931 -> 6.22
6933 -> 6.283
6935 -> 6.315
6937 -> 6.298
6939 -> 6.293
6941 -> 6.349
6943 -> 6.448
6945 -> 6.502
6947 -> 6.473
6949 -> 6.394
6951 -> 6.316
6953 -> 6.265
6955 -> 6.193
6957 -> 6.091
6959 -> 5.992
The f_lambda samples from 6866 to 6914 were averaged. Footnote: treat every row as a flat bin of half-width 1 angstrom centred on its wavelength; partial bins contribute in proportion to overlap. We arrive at 6.02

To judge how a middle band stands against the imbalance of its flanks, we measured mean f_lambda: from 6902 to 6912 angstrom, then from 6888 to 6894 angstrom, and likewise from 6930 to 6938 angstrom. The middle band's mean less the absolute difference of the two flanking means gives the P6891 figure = 5.81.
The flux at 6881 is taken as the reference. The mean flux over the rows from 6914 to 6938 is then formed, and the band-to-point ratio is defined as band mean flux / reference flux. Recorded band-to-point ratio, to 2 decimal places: 1.03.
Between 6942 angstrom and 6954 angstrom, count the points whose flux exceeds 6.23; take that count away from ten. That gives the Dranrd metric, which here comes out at 4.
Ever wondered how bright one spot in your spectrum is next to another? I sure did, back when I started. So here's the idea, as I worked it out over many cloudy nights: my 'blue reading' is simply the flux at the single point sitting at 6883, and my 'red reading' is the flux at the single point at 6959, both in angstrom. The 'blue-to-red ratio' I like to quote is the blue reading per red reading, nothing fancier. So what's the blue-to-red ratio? 1.02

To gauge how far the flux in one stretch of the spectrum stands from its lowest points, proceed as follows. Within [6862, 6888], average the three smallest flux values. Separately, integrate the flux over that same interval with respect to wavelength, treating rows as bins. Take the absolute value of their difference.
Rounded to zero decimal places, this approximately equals 151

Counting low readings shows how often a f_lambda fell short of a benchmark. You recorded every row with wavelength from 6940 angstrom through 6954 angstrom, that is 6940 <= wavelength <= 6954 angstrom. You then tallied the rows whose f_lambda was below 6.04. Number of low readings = 0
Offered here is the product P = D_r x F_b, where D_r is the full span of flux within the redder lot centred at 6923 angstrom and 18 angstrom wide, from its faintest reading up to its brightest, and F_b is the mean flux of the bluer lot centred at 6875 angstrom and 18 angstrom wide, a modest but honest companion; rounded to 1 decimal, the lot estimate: 2.2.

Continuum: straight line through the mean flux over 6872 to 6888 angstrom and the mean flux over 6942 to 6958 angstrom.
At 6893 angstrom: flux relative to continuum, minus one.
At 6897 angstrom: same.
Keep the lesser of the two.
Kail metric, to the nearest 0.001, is -0.007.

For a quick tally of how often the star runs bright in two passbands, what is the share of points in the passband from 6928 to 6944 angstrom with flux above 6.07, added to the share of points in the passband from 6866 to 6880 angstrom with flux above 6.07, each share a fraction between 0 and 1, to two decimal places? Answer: 1.00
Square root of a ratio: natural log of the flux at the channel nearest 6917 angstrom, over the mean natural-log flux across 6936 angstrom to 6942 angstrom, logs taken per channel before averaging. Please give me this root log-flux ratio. 1.00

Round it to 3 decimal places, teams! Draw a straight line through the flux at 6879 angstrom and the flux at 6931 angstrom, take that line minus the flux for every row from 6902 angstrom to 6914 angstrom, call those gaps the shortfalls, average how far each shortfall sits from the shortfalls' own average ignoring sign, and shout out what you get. 0.062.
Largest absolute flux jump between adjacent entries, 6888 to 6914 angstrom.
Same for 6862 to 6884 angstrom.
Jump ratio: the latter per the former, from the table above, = 1.1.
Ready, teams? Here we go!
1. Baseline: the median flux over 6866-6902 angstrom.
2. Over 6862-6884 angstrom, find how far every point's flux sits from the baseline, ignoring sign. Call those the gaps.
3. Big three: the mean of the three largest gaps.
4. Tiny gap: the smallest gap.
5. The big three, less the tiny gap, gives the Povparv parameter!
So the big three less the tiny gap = 0.180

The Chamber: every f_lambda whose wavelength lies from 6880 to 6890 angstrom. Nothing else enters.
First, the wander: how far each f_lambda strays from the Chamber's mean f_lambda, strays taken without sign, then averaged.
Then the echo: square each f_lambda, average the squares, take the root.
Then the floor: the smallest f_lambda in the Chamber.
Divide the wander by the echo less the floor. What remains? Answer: 0.69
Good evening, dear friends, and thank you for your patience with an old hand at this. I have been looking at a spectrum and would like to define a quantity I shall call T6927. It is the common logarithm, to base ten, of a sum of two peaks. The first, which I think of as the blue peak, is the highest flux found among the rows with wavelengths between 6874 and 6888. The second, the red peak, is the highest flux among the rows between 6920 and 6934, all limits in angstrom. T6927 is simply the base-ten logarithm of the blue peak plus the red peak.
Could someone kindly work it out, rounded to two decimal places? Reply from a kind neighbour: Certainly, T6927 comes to 1.10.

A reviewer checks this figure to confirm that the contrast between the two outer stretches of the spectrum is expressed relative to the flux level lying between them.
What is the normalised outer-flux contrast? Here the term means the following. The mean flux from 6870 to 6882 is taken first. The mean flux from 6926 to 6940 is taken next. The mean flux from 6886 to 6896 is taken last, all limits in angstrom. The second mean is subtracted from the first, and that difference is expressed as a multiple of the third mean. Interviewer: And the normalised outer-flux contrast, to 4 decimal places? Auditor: -0.0488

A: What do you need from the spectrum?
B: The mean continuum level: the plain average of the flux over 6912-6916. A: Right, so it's 5.96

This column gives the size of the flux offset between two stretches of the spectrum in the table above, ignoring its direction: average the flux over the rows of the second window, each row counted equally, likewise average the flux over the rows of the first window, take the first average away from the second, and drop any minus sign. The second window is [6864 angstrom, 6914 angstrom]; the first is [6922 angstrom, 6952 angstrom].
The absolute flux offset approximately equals 0.31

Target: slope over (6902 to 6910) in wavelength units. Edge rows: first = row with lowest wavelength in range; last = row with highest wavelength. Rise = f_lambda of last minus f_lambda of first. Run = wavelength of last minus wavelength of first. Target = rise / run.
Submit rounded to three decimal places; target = -0.030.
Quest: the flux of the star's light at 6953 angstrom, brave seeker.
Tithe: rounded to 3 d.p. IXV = 6.265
